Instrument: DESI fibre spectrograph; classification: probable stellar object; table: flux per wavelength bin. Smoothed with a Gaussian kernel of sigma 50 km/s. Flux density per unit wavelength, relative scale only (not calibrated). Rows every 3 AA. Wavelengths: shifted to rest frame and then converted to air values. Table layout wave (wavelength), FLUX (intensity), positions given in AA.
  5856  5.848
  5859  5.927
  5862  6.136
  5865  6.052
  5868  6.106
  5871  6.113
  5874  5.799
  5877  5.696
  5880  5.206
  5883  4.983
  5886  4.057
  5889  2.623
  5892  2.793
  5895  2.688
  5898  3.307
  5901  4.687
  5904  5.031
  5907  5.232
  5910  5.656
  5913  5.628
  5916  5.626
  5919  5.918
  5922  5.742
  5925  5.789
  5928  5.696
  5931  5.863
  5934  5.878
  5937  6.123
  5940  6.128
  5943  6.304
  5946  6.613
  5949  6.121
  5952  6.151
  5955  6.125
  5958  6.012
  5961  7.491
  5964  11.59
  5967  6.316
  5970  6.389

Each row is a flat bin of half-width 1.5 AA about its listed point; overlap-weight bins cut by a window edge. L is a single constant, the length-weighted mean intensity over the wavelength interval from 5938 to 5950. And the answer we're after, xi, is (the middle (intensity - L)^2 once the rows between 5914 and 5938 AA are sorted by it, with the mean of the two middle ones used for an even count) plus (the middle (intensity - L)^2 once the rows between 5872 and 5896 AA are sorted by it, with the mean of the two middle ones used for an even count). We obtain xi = 3.6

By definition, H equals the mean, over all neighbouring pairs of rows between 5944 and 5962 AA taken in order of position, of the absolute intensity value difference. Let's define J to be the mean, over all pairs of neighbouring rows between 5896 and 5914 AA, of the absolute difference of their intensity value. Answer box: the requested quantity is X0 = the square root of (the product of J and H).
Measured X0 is 0.45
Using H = 0.4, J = 0.48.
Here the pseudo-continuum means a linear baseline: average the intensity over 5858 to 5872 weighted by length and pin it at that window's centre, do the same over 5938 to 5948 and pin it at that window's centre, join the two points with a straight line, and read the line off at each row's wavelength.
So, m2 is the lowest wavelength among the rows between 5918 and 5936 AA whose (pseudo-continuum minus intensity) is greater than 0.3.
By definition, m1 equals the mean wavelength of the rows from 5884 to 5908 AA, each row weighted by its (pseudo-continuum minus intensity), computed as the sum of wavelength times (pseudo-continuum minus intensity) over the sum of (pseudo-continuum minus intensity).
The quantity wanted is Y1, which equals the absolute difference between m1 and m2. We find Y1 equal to 24.5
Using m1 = 5894.5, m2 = 5919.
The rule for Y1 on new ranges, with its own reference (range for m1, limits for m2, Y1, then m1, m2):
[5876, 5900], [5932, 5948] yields 43.3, 5890.7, 5934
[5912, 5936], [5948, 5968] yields 35.1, 5922.9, 5958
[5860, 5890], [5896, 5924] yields 12.4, 5885.6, 5898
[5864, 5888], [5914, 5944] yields 33.3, 5882.7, 5916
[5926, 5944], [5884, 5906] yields 46.4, 5932.4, 5886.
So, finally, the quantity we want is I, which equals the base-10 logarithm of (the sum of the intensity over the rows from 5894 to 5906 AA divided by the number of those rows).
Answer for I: 0.59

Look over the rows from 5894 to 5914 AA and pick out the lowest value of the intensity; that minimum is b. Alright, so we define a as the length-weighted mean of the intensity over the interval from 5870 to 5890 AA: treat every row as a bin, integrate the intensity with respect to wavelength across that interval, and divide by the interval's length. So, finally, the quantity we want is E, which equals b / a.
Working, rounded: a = 5.0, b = 2.688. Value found 0.5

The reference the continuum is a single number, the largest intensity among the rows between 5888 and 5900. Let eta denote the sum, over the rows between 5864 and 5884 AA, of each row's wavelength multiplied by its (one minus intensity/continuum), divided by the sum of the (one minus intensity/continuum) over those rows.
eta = 5873.0 AA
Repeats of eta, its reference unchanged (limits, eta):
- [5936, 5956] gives 5946.0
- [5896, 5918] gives 5909.4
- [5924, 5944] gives 5934.4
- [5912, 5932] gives 5922.1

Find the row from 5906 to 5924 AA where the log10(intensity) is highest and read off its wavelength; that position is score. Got 5919 AA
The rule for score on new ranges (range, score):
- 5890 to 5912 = 5910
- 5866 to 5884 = 5871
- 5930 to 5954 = 5946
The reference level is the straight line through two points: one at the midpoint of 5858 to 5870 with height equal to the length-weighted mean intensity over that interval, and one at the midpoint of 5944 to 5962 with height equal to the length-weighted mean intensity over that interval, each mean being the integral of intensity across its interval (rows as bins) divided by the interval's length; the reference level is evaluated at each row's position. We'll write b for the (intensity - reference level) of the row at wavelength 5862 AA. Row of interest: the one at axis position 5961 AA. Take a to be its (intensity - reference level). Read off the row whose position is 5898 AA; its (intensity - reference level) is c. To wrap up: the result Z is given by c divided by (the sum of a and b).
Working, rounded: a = 1.1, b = 0.1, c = -2.9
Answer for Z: -2.5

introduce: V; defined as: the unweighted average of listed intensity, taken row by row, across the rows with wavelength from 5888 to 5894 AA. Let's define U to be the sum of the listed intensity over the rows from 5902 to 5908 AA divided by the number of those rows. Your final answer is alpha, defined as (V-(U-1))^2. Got 2.0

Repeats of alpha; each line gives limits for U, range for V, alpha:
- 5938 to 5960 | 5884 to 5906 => 2.6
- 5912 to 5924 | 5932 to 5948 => 2.2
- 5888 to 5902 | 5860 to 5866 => 15.0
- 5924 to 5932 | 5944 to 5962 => 2.7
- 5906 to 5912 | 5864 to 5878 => 2.3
